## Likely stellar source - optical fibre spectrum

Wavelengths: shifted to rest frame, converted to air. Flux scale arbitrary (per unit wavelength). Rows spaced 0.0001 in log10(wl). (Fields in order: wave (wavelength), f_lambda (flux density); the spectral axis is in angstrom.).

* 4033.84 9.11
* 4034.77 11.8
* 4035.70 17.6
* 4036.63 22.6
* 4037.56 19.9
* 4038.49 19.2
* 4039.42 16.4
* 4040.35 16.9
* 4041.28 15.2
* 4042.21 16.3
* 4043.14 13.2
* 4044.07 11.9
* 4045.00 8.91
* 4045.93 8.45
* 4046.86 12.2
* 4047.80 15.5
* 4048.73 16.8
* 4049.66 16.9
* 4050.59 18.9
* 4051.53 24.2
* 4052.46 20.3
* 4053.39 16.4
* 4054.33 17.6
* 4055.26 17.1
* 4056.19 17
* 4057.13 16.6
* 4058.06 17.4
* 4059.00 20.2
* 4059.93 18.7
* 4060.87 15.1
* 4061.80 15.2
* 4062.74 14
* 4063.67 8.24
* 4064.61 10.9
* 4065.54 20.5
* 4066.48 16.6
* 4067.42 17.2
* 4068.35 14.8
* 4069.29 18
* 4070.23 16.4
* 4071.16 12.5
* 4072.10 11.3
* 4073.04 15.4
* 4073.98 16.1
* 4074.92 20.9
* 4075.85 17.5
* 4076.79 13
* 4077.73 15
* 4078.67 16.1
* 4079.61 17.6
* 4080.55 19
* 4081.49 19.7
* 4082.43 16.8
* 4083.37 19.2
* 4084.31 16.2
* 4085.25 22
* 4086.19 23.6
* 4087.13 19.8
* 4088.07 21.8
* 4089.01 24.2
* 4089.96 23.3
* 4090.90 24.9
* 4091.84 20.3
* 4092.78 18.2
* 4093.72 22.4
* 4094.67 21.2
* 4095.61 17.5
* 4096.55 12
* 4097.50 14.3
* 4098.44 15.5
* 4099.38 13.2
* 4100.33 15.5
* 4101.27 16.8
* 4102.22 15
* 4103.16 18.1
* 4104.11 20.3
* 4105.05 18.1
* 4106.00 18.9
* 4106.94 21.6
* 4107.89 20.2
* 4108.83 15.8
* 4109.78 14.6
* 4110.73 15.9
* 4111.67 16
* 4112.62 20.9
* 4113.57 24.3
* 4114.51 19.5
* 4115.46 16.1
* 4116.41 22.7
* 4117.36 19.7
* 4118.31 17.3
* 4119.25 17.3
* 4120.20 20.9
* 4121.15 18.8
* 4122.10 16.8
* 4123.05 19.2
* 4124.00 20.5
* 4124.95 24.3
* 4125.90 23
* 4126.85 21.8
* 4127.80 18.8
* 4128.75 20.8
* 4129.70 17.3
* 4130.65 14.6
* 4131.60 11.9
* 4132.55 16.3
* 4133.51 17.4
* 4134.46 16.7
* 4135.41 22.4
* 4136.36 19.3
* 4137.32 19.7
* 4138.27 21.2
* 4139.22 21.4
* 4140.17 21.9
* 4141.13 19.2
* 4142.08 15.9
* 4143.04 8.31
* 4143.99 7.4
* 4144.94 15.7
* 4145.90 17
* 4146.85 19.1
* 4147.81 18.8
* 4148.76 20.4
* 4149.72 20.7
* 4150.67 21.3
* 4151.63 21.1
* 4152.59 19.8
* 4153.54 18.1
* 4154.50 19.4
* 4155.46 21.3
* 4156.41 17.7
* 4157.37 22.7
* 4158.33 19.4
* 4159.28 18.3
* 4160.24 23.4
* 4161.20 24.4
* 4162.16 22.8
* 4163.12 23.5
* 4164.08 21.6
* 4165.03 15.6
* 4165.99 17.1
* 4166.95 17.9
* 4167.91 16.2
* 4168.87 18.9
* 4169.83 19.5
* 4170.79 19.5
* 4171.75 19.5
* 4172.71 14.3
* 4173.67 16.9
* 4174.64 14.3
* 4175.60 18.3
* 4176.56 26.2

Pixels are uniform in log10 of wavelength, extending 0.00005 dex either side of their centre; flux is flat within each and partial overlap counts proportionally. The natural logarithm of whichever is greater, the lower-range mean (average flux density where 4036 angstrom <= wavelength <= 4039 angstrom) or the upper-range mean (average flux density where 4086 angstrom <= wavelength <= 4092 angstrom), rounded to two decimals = 3.12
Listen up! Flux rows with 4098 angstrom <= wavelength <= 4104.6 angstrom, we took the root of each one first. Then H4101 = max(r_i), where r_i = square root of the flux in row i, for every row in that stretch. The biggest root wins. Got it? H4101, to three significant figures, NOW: 4.51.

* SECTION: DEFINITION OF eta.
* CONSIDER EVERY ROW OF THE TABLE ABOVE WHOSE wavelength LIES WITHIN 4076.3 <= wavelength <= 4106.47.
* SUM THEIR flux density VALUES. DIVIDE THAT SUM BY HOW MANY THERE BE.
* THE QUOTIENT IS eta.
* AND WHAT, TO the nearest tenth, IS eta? 18.4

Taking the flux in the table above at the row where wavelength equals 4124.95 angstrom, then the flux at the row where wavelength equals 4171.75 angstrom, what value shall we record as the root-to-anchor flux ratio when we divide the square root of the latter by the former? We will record 0.18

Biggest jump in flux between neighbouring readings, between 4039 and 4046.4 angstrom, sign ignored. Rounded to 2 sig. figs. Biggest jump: 3.1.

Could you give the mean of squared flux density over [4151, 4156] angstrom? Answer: 399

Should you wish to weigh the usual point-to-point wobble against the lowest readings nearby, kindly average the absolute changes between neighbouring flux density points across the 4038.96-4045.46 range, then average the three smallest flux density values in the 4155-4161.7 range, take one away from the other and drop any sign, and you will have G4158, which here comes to 17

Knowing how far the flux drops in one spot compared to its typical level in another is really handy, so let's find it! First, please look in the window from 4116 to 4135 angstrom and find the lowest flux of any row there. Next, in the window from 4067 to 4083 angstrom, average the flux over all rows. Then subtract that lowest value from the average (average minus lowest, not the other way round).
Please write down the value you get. 4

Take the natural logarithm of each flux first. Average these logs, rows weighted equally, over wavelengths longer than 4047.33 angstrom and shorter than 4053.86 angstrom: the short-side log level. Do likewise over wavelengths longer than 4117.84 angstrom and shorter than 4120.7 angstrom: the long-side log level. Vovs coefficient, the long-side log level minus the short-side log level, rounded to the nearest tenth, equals 0.0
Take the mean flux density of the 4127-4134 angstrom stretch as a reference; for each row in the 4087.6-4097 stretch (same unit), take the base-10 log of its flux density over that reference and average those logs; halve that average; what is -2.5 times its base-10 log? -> 3.5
